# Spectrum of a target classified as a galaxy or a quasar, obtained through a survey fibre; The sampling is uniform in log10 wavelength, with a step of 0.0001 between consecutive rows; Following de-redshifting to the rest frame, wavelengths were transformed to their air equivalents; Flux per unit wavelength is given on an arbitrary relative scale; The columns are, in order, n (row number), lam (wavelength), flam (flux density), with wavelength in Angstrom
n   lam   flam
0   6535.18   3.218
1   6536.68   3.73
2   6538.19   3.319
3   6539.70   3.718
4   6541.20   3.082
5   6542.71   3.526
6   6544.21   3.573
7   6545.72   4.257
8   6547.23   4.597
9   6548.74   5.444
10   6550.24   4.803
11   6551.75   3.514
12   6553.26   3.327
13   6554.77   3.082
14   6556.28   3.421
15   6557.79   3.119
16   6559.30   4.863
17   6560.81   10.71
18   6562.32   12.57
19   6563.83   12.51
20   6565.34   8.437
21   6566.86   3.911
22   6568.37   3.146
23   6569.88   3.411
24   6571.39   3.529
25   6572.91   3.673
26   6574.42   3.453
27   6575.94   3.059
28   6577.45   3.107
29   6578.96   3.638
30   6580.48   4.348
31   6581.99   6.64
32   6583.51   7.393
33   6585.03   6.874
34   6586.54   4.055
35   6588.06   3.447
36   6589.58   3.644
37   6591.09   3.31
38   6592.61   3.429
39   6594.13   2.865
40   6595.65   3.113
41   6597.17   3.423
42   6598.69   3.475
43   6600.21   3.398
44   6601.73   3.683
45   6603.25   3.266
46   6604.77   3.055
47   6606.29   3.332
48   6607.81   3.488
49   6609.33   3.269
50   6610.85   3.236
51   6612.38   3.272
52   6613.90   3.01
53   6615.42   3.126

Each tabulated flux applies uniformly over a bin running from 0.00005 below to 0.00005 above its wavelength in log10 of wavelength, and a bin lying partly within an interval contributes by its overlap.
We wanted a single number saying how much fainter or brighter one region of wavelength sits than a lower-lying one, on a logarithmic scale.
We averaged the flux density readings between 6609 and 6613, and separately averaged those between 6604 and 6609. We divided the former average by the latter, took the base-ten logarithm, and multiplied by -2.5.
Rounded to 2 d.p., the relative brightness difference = 0.01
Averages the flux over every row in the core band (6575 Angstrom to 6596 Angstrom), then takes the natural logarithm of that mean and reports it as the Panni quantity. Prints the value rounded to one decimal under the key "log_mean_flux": 1.4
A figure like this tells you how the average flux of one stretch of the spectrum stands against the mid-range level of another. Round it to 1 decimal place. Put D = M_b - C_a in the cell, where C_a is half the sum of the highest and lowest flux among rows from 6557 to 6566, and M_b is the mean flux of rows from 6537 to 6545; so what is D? -4.4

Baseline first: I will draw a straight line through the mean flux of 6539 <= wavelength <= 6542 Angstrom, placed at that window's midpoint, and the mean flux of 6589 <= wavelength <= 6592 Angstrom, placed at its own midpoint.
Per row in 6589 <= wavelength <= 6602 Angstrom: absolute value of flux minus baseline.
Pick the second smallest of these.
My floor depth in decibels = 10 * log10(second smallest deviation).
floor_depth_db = -13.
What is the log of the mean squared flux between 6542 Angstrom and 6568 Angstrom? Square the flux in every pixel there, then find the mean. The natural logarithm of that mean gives 3.7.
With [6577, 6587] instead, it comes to 3.4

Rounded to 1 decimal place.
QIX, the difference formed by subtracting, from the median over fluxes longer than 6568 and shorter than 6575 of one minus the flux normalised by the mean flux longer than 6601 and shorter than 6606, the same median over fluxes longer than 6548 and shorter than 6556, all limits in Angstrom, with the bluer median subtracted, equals 0.0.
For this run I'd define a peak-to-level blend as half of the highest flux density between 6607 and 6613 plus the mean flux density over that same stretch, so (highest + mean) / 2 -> 3.4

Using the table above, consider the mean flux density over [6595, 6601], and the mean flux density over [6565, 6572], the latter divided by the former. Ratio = 1.3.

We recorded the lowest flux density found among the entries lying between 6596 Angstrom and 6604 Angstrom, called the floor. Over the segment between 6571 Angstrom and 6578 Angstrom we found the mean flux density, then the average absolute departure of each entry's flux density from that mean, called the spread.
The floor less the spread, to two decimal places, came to 3.04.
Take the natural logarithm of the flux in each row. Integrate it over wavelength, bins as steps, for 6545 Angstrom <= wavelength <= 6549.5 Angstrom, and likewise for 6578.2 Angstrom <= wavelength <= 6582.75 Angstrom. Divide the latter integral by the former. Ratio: 1.0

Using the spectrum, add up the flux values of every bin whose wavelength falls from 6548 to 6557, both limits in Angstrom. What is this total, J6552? 23.6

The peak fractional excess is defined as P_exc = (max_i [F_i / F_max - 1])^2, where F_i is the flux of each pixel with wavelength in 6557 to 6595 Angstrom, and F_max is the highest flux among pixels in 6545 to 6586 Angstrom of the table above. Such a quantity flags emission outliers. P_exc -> 0.0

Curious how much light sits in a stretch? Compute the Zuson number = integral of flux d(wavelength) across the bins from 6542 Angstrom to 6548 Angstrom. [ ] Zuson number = 24.0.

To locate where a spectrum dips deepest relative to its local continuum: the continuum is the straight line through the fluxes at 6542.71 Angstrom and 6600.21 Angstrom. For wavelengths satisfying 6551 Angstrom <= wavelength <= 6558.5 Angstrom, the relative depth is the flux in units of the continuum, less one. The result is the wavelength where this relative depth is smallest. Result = 6554.77 Angstrom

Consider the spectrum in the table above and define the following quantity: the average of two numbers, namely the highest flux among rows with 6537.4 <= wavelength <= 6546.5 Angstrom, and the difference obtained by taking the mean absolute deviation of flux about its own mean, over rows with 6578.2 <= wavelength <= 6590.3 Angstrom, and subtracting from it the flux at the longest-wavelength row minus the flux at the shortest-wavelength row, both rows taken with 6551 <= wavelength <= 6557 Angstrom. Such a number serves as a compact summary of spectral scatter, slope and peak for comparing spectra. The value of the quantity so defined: 2.9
